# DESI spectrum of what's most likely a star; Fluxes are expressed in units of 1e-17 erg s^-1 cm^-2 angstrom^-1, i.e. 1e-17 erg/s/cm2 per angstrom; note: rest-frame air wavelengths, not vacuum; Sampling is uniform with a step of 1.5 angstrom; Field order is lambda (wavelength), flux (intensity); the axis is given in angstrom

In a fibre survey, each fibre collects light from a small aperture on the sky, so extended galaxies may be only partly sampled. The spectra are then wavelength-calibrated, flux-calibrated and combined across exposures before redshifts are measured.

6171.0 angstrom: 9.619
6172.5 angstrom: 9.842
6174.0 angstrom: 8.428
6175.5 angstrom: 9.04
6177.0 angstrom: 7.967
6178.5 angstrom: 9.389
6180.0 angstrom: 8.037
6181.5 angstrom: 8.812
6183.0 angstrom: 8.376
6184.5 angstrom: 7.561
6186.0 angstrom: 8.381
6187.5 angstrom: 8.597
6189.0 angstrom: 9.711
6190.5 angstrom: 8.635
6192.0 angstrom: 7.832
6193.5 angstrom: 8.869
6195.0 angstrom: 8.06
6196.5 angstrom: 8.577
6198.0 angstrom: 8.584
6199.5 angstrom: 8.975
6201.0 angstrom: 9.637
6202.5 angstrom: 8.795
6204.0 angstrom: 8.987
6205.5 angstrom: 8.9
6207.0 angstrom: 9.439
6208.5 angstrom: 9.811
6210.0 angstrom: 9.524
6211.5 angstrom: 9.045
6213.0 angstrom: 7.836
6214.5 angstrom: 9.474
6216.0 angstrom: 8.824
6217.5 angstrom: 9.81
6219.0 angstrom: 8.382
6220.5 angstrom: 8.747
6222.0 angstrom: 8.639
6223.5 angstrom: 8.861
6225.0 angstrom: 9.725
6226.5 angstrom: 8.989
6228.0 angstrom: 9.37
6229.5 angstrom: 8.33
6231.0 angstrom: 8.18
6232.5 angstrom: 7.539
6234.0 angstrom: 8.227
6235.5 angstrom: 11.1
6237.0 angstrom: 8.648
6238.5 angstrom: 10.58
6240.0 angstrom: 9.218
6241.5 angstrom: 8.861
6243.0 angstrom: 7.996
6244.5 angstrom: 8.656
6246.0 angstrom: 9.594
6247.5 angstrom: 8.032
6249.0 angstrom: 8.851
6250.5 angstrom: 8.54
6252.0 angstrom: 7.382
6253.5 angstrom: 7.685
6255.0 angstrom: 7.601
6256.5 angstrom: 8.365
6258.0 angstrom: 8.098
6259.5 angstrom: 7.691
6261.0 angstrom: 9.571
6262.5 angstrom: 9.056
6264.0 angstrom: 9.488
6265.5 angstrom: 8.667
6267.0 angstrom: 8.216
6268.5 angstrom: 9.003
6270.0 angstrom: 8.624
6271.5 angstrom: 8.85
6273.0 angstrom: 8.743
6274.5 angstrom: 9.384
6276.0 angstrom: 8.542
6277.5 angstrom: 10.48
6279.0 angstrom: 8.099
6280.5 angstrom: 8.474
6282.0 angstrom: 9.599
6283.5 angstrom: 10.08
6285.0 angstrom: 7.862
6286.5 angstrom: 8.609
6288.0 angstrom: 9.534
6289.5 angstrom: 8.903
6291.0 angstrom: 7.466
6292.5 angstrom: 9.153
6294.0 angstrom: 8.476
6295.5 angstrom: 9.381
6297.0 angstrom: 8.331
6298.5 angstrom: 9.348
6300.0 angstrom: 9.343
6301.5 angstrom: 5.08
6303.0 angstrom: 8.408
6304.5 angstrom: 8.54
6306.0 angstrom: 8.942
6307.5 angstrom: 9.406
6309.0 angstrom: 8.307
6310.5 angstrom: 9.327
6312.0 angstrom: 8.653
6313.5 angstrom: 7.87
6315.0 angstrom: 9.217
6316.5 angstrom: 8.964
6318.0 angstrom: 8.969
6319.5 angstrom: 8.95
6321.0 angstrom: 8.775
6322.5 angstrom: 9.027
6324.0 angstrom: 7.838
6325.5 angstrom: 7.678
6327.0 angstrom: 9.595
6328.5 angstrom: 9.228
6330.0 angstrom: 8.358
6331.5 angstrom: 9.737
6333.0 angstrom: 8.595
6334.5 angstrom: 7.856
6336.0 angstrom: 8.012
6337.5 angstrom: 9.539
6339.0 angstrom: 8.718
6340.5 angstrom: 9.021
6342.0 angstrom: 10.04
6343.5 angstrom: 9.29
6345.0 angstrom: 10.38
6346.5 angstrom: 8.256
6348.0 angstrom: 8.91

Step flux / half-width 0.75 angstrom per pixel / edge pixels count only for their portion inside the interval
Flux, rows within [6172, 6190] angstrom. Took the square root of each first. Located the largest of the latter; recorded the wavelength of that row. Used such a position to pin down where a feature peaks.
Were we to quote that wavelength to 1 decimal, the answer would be 6172.5 angstrom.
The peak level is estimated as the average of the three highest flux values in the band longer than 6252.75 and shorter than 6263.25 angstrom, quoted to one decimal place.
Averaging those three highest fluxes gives 9.0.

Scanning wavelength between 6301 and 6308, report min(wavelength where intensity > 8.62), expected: 6306.0 angstrom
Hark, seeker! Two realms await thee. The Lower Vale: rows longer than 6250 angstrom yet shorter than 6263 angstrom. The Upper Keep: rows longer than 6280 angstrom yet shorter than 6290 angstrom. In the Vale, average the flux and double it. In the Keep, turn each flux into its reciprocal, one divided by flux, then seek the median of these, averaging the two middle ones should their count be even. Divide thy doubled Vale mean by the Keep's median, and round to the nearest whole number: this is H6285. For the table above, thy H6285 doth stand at 146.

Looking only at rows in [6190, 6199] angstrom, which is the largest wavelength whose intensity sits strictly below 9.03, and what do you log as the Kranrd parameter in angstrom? 6198.0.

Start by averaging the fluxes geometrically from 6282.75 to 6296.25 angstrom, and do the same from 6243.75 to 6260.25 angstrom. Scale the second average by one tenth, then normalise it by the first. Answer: 0.0933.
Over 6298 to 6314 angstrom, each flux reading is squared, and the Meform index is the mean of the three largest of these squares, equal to 88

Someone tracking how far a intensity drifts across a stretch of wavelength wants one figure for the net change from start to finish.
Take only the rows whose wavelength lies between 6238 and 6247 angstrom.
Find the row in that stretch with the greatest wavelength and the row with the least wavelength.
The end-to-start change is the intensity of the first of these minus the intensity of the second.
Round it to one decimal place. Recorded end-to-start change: -1.0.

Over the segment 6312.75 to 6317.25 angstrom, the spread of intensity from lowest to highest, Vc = 1.3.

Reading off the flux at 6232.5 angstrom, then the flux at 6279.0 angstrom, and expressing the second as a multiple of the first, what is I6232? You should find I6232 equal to 1.07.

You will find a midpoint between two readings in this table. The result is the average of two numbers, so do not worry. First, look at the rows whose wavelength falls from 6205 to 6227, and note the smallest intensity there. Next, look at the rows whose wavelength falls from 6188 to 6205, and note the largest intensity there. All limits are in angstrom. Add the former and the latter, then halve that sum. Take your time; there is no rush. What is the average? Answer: 8.8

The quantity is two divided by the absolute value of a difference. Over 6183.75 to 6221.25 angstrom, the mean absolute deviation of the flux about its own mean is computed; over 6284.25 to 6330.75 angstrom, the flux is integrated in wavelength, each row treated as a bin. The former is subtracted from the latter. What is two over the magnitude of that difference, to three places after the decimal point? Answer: 0.005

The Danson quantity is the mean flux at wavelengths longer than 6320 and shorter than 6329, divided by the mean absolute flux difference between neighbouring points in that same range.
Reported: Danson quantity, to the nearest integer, 11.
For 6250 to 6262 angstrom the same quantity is 12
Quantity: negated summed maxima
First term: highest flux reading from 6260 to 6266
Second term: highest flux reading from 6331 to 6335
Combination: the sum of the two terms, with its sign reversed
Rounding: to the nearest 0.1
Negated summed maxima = -19.3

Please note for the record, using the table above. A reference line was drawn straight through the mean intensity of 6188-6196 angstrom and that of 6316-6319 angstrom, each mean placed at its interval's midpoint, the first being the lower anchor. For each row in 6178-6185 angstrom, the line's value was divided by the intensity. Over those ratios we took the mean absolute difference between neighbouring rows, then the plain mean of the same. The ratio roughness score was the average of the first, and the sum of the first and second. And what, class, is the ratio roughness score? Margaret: 0.615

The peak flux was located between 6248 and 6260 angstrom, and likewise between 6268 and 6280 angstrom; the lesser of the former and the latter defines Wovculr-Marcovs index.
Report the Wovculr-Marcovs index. 8.9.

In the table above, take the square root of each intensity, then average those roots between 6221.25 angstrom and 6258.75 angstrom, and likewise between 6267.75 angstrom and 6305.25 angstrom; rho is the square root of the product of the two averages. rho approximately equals 2.95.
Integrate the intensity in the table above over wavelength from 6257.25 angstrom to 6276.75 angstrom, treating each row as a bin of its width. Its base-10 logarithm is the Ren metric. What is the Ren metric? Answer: 2.23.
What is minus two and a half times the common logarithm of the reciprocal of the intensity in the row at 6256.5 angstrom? 2.31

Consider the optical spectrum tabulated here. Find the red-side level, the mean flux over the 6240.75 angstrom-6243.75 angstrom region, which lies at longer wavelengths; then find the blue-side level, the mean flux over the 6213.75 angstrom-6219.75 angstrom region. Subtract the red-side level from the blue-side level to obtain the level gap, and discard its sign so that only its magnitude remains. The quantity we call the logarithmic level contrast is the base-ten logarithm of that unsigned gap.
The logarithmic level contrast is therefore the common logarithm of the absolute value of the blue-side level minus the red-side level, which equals -0.16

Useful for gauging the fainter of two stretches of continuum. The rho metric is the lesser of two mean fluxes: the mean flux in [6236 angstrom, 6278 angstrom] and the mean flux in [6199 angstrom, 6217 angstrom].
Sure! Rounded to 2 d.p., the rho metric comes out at 8.73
